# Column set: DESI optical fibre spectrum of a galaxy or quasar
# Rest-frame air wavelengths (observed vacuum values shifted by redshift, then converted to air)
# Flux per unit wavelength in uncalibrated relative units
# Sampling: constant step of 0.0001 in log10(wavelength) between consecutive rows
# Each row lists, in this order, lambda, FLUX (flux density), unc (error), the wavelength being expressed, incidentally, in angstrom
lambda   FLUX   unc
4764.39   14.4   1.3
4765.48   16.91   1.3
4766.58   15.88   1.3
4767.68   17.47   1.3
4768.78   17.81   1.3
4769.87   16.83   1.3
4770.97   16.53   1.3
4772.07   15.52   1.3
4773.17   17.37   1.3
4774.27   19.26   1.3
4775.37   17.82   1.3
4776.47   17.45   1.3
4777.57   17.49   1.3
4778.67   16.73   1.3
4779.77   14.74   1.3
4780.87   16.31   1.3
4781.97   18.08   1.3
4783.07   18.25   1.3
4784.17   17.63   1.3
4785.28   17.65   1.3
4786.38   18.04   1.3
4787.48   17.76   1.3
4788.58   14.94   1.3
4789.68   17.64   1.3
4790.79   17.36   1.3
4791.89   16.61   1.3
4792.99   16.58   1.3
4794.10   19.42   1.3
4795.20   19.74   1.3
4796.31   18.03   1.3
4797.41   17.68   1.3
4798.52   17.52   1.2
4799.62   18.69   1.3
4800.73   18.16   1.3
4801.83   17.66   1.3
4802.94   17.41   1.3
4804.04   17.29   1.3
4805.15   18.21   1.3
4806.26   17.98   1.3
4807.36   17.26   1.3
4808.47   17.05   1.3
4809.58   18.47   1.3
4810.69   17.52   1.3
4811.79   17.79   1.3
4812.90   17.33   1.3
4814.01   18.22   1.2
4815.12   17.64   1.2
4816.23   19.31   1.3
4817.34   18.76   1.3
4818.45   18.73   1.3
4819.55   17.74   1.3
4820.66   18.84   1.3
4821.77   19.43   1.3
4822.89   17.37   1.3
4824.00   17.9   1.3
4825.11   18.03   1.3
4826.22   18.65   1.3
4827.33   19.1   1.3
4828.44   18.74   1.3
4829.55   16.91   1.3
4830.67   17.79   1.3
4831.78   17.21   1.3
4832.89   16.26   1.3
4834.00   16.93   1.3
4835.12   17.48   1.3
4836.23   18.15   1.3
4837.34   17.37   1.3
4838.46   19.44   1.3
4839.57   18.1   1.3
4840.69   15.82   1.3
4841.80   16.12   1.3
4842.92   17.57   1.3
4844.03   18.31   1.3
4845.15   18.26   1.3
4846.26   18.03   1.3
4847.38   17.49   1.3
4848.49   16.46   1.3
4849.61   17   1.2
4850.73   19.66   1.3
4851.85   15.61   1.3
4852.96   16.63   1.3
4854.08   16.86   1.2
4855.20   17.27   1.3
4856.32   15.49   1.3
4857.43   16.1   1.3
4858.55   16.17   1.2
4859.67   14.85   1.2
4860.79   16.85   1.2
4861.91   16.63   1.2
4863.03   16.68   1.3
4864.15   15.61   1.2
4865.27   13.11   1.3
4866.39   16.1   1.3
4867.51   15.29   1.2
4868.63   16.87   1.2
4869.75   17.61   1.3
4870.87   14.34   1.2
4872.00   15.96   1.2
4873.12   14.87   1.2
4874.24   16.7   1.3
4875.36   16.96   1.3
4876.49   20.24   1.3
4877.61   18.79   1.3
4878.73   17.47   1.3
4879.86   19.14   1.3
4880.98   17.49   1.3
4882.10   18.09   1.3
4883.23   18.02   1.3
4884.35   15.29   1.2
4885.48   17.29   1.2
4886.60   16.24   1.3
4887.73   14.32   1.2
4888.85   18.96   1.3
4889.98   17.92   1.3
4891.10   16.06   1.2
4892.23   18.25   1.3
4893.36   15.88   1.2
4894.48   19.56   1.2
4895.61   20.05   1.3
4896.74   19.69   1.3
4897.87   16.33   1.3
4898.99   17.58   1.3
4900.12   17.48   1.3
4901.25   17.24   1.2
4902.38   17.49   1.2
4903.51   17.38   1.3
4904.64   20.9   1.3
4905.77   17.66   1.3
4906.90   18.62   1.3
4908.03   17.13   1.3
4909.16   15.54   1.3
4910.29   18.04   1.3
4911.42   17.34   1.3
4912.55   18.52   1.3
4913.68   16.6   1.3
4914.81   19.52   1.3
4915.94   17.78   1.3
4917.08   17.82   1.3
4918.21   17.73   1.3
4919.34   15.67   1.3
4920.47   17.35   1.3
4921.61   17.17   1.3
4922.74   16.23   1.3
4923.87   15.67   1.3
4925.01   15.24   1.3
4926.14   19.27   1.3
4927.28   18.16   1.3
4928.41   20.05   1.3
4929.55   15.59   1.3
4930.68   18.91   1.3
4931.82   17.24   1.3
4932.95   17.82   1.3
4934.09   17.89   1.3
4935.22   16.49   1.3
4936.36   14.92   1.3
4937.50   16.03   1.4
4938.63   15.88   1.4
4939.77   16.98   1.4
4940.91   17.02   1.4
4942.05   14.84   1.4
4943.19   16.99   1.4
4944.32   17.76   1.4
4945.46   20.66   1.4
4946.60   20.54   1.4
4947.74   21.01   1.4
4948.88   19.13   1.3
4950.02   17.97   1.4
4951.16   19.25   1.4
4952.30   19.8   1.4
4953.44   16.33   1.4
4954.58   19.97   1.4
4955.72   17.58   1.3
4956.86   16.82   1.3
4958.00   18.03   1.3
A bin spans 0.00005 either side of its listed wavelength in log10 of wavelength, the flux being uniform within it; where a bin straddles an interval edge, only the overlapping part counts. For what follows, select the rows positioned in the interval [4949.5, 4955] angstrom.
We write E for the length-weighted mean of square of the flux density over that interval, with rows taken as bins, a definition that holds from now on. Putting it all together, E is 349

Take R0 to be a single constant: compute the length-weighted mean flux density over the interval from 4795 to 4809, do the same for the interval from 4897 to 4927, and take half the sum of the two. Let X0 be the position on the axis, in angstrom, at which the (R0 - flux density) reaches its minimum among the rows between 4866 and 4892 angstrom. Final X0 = 4876.49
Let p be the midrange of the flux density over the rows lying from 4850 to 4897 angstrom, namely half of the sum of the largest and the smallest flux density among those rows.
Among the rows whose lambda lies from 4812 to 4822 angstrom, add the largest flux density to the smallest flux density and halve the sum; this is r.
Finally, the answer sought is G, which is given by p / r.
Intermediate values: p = 16.7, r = 18.4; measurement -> 0.91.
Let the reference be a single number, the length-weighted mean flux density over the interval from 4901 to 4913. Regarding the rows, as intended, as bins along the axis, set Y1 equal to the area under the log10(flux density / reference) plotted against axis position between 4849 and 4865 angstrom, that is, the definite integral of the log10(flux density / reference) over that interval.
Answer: -0.56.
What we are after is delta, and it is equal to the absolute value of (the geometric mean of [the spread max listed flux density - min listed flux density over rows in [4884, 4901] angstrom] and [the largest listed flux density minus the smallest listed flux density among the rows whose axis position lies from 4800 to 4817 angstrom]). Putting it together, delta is 3.6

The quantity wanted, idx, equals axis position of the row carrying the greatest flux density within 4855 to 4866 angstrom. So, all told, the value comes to 4855.20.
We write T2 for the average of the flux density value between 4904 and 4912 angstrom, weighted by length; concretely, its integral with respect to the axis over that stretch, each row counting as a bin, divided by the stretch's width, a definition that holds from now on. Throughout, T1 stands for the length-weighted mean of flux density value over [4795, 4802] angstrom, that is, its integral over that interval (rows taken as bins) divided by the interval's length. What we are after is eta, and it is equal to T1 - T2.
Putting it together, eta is 0.3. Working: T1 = 18.2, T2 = 17.9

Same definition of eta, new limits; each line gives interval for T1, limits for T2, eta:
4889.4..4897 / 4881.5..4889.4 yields 1.2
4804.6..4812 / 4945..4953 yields -1.9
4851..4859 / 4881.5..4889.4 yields -0.5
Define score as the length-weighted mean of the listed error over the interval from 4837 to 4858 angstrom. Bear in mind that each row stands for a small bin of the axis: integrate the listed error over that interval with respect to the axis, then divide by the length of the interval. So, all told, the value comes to 1.29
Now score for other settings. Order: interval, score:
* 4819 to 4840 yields 1.30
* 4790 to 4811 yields 1.29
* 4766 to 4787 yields 1.30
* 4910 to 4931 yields 1.30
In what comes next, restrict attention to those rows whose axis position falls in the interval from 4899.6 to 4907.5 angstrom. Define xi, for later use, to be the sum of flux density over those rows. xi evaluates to 127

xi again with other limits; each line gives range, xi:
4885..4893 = 119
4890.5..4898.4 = 126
